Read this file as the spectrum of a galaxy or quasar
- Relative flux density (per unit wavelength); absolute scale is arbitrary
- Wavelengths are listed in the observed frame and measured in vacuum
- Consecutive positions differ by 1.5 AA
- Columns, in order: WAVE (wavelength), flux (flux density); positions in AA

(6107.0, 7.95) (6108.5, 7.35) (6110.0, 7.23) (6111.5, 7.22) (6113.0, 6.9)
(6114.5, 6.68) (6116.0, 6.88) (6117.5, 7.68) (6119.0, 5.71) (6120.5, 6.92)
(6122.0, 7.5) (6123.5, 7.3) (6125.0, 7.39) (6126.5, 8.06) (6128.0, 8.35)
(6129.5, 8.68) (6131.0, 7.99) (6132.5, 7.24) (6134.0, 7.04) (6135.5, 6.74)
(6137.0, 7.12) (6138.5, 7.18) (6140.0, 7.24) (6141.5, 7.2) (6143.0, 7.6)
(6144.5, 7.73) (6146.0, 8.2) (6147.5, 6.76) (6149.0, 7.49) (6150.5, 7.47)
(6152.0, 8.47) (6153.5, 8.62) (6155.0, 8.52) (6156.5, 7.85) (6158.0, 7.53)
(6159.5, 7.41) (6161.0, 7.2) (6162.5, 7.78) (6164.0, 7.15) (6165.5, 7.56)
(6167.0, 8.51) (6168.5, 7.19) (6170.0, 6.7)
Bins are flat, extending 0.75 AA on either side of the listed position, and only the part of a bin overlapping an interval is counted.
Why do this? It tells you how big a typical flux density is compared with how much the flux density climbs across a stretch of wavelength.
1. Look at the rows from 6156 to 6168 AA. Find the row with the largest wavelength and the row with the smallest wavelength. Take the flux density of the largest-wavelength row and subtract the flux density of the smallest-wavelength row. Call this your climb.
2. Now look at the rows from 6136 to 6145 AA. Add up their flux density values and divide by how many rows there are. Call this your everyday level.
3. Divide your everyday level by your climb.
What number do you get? 11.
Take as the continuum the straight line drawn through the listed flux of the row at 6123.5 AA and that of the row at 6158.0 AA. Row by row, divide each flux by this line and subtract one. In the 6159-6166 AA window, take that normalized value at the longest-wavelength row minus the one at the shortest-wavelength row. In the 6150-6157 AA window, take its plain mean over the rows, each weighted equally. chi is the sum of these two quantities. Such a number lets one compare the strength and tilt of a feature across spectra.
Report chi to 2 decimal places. 0.11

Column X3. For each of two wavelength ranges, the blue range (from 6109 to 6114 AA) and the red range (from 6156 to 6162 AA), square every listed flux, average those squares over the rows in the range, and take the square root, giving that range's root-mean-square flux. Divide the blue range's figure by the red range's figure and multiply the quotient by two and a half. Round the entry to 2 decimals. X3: 2.37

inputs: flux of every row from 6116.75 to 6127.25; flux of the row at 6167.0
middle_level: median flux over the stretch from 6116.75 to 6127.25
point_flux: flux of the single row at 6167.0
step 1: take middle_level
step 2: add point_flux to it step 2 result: 15.9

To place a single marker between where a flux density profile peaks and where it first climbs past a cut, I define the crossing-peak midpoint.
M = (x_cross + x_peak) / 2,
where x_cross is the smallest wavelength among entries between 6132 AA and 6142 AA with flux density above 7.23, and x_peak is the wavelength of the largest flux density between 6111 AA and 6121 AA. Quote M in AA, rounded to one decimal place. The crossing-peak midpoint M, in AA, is 6125.0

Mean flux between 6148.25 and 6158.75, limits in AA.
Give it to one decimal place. 8.0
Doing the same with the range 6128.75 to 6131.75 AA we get 8.3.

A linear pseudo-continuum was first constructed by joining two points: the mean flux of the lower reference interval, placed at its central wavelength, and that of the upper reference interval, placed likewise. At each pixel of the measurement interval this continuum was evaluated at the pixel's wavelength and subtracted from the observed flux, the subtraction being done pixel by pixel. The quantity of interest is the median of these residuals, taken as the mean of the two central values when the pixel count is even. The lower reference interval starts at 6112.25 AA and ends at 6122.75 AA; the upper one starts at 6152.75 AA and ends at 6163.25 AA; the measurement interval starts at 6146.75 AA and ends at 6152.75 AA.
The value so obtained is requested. -0.17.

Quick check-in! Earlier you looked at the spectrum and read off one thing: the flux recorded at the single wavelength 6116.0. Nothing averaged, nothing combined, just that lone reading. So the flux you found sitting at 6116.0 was 6.88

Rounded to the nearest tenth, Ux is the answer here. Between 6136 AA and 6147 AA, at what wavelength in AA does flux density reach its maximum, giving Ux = 6146.0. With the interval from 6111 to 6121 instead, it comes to 6117.5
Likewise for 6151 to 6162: 6153.5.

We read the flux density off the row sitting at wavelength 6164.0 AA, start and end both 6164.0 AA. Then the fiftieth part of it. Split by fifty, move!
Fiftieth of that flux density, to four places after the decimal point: 0.1430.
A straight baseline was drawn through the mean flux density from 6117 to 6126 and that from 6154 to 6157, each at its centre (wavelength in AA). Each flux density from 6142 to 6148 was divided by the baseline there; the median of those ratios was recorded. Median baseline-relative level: 0.98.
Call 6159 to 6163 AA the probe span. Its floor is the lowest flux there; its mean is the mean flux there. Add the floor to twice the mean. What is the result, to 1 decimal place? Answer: 22.1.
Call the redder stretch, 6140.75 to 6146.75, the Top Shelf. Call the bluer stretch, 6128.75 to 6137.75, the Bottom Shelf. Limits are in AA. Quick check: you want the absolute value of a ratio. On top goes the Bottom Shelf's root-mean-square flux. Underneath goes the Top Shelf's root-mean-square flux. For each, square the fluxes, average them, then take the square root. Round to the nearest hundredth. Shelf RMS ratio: 0.97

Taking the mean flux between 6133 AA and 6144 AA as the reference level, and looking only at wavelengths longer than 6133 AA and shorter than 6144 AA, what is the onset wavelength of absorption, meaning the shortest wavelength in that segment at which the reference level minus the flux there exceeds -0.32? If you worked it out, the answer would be 6134.0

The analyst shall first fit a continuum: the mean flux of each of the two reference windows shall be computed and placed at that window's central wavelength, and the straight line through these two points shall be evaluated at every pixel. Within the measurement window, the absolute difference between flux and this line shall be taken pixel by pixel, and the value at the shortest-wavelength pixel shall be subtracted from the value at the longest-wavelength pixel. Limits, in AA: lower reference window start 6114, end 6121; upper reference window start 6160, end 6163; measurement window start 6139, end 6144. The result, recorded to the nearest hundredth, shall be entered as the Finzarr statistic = 0.31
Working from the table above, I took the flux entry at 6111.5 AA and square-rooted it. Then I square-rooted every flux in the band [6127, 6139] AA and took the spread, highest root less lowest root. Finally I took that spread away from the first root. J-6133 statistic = 2.34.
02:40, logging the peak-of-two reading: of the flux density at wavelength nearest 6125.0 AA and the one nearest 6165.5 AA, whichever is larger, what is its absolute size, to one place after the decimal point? 7.6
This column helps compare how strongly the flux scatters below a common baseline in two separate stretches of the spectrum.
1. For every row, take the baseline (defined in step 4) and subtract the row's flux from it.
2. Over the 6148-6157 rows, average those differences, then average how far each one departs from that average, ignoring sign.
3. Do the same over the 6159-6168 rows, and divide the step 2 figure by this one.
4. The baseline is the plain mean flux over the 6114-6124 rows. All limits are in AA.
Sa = 1.3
